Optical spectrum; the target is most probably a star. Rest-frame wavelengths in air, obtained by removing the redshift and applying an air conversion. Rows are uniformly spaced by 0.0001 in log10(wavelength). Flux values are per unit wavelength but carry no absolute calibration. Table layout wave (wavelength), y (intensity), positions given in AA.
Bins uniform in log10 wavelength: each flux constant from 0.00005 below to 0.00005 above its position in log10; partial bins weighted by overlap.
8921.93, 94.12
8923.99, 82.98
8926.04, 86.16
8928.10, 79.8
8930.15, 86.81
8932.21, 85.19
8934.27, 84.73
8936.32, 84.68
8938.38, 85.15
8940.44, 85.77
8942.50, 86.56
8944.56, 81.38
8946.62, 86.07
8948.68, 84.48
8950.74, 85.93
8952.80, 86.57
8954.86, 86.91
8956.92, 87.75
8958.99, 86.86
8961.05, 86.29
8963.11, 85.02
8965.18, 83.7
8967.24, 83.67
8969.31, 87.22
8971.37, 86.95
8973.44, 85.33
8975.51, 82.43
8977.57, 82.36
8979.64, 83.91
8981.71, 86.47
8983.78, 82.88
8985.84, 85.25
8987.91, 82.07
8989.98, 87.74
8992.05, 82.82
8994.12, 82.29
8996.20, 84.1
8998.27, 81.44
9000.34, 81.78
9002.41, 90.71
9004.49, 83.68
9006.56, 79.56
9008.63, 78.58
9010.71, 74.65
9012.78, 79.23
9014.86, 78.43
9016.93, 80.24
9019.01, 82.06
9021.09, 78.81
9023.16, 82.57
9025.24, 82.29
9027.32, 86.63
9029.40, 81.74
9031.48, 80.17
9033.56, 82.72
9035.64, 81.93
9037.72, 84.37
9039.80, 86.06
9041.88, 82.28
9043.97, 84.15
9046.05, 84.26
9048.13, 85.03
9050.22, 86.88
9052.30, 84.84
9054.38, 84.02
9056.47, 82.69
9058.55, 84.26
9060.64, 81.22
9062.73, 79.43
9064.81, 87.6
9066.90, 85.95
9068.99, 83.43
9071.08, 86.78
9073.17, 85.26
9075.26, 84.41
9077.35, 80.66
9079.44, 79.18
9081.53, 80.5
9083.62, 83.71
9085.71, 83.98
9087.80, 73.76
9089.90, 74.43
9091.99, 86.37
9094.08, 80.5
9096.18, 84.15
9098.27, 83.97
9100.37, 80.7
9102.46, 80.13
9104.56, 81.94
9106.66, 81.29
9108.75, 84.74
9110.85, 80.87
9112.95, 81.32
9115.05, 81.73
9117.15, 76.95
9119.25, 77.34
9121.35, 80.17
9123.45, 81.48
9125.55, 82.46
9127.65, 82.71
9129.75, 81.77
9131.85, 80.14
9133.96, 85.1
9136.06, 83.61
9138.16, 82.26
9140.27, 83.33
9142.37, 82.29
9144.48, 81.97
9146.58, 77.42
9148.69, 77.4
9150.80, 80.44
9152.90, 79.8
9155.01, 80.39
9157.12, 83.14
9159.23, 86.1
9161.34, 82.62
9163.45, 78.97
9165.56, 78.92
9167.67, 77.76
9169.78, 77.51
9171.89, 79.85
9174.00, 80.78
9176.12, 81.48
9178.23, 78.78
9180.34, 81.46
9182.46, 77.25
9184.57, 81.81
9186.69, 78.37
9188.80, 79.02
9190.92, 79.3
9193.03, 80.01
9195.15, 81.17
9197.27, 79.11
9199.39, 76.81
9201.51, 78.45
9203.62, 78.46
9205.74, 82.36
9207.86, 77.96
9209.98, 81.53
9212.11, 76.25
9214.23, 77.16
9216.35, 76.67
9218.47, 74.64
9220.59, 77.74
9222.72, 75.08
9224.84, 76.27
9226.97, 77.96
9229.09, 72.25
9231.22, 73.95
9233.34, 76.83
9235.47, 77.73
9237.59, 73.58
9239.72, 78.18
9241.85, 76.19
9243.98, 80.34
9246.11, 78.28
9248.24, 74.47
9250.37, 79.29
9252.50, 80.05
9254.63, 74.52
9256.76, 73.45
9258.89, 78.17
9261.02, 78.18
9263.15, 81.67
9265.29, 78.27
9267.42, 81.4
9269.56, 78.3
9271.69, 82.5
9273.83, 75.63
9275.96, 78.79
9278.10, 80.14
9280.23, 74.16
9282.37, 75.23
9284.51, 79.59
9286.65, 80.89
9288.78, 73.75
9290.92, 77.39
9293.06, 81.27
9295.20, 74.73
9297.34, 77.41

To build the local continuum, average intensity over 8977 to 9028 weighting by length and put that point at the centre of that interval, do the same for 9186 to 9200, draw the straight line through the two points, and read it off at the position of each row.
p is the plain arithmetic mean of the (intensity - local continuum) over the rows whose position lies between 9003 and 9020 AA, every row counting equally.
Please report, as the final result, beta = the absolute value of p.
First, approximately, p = -2.7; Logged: 2.68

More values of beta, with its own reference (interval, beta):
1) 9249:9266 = 0.18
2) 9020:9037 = 0.15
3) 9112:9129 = 0.10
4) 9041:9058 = 2.66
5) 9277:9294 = 0.14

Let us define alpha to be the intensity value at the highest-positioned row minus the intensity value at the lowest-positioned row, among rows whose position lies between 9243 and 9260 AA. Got -2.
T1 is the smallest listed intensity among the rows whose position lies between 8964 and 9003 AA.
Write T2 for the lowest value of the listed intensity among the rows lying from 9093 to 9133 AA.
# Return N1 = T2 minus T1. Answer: -4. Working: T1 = 81.44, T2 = 76.95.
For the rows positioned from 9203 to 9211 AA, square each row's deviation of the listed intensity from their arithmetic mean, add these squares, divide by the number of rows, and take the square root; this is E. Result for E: 1.9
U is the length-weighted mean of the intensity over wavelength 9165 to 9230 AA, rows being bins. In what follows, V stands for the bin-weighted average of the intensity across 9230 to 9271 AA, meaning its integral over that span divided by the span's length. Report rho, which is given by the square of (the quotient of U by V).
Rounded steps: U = 78.5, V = 77.5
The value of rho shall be 1.02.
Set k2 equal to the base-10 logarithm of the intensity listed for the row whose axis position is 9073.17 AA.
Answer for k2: 1.93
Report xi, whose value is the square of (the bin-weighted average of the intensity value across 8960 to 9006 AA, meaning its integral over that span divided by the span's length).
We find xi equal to 7126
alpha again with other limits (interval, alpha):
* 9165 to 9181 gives 3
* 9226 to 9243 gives -2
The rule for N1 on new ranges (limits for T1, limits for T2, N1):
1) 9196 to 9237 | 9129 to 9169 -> 5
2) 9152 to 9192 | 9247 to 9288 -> -4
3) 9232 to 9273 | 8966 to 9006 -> 8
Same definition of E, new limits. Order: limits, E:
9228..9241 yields 2.3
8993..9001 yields 1.0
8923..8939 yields 2.0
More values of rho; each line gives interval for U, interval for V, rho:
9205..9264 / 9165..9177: 0.94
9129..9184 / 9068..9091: 0.98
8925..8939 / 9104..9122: 1.10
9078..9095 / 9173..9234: 1.05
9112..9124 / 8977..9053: 0.93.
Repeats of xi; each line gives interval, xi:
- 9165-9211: 6317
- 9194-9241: 5970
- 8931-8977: 7287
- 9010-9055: 6803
